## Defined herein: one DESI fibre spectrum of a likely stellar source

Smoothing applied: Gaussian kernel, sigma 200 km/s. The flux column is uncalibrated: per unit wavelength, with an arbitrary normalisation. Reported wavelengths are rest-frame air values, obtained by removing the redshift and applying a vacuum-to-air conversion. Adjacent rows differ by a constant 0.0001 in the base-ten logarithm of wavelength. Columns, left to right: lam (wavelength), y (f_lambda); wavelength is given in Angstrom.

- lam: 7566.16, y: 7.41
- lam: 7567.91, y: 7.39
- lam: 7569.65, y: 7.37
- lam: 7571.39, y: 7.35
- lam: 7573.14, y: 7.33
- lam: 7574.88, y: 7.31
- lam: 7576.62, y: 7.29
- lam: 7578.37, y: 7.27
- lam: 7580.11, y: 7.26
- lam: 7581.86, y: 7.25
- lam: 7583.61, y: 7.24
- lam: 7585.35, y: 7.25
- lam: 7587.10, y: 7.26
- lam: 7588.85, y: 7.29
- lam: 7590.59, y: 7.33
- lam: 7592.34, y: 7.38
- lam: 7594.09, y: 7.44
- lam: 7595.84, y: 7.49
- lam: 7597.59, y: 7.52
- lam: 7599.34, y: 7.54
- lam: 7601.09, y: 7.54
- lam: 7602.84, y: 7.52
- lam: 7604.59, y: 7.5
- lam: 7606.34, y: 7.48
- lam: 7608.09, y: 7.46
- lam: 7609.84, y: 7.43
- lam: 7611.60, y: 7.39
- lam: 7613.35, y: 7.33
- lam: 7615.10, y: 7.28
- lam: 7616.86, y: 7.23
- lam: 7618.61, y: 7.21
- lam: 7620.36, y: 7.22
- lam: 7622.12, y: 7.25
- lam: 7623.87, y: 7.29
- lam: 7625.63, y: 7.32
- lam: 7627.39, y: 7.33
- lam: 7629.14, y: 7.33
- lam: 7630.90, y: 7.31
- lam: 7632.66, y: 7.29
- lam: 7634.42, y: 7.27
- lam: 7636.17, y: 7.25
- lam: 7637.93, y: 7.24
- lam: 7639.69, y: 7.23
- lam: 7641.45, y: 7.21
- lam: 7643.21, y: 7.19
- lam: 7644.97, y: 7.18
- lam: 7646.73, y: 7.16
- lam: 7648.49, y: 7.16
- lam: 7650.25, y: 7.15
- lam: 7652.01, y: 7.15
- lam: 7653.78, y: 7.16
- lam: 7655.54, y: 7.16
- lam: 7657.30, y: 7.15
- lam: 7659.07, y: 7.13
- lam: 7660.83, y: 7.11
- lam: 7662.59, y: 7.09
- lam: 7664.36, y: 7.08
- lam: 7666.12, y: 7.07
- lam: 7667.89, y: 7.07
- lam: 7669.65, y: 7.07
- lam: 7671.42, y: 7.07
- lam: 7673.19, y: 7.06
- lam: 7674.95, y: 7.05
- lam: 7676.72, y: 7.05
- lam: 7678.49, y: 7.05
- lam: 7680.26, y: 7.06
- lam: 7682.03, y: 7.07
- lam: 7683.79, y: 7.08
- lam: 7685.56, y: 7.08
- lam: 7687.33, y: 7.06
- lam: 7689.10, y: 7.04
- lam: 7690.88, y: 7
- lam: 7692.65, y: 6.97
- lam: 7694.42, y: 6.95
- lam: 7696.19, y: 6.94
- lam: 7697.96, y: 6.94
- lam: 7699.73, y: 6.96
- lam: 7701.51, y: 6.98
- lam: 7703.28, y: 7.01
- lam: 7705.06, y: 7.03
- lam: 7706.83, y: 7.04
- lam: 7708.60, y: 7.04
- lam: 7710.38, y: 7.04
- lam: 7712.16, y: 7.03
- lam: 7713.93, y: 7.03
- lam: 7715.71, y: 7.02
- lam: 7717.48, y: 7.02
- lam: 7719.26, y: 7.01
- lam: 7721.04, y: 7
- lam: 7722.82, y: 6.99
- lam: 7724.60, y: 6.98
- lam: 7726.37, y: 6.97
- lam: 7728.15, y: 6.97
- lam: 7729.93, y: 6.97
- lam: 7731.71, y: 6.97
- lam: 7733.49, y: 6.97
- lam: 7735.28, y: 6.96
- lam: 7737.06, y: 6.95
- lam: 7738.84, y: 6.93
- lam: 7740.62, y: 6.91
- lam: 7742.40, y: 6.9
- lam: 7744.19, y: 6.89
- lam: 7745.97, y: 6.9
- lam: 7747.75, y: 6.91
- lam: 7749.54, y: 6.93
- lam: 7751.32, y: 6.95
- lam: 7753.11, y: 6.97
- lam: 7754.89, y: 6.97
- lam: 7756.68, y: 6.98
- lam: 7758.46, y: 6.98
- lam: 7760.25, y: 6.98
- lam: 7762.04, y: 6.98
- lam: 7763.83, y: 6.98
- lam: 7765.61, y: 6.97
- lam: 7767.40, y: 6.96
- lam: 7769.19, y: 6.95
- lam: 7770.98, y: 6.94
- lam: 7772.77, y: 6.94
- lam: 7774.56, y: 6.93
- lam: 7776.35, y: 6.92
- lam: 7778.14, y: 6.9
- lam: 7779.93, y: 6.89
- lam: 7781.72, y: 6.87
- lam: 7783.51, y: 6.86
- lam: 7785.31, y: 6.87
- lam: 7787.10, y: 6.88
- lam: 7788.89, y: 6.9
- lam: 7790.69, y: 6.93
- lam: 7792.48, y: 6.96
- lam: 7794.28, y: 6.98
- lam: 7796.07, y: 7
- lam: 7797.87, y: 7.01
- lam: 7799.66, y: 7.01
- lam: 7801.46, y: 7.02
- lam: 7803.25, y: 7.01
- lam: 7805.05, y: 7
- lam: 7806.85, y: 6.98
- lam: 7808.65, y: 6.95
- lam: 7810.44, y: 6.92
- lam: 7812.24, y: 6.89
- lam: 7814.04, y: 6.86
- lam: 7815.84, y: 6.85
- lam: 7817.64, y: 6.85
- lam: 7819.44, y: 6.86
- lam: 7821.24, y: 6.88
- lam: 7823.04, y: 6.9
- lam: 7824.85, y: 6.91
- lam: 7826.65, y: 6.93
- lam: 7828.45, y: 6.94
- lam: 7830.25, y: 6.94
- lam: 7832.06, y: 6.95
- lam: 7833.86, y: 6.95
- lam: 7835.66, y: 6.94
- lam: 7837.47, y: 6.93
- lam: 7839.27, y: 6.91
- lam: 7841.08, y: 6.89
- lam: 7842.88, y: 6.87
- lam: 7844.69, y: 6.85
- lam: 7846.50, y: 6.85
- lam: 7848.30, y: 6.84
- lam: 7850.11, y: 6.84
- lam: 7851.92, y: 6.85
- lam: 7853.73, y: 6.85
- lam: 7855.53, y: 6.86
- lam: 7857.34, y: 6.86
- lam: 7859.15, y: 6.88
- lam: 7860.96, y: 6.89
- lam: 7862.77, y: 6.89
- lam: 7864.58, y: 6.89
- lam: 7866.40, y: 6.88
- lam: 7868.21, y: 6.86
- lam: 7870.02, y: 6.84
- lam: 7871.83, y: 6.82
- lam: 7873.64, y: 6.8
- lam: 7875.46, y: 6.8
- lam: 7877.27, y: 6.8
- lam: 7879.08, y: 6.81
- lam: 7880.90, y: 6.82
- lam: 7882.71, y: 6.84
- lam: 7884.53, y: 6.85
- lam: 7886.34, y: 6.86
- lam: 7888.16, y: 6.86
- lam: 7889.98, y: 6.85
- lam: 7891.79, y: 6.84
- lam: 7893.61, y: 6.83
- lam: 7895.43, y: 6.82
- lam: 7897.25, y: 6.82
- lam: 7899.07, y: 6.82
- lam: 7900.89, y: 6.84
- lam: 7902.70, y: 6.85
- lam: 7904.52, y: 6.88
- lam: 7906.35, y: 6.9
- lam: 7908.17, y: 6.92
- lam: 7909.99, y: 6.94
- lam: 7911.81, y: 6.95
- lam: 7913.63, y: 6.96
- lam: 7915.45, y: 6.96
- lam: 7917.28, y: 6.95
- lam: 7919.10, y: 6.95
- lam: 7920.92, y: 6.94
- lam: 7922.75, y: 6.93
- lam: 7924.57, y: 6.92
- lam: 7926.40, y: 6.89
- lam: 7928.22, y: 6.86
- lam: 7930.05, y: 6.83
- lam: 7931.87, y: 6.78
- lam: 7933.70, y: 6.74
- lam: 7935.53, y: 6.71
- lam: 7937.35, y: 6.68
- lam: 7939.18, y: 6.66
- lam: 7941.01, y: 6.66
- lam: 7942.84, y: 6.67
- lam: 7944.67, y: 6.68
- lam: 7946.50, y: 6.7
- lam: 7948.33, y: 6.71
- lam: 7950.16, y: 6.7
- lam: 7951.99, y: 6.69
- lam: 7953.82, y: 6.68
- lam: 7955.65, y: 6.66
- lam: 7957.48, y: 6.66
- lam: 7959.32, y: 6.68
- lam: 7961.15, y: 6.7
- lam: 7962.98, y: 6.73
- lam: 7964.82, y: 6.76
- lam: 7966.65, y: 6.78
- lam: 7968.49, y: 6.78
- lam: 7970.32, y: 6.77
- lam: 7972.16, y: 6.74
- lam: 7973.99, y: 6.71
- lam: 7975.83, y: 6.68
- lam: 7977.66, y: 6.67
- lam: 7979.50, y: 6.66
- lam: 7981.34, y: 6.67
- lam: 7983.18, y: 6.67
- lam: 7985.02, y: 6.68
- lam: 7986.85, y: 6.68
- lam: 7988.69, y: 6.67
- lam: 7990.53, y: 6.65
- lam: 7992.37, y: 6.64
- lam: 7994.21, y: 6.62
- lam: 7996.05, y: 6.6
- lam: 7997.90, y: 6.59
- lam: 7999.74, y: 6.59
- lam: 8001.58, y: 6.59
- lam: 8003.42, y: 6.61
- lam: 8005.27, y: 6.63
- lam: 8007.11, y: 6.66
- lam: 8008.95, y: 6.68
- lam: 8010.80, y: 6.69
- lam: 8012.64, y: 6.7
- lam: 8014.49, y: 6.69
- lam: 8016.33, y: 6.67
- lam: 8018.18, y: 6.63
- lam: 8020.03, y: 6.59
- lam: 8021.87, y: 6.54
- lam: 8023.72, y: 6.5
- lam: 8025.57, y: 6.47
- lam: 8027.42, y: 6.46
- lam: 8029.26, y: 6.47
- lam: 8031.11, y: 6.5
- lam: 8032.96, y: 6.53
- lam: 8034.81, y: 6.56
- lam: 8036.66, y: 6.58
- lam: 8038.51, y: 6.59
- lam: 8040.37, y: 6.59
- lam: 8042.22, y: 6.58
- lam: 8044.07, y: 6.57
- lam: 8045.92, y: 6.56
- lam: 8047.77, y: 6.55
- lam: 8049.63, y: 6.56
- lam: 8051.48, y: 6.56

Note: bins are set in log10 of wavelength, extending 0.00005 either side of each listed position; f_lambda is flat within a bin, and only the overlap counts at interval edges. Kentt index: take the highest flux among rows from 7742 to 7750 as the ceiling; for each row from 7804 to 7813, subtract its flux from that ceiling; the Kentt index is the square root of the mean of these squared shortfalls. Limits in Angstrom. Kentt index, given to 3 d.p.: 0.044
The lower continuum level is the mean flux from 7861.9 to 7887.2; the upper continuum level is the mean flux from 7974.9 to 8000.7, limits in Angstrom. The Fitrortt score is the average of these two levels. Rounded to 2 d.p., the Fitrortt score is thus 6.74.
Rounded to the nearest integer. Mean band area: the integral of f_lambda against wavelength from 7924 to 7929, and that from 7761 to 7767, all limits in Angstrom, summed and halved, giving 38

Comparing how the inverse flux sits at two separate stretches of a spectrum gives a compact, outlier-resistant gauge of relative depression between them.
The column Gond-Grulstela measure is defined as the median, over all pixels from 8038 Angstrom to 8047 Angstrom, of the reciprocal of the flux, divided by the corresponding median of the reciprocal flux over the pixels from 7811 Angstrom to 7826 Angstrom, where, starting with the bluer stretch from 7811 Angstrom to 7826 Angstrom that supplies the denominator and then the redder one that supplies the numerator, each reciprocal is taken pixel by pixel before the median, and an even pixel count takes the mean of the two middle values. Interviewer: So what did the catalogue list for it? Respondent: 1.04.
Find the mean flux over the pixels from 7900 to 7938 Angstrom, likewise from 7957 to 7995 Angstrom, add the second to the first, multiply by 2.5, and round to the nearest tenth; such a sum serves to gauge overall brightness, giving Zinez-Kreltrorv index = 33.9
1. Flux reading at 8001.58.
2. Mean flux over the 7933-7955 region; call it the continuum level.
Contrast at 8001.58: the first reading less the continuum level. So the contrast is -0.10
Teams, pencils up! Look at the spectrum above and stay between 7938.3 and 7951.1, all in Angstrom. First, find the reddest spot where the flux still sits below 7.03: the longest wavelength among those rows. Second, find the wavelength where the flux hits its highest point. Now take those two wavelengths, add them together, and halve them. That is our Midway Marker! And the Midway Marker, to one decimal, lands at 7949.2 Angstrom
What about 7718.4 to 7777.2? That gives 7747.8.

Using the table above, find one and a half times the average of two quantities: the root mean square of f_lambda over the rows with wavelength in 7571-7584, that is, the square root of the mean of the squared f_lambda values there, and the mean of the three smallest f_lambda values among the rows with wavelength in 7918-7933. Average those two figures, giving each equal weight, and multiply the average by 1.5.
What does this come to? 10.58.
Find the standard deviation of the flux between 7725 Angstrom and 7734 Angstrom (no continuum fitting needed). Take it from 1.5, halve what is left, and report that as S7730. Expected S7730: 0.750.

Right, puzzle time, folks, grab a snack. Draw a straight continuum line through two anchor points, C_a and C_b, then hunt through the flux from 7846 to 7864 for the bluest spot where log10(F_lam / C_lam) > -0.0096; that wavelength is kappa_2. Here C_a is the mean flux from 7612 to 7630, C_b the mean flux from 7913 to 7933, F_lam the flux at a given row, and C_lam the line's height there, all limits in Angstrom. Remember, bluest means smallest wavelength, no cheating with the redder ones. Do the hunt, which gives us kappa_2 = 7846.50 Angstrom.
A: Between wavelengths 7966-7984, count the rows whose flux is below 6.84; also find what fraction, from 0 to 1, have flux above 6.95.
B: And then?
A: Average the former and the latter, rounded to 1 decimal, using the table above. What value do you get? 5.0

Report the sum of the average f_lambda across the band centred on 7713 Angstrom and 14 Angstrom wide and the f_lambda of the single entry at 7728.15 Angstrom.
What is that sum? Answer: 14.0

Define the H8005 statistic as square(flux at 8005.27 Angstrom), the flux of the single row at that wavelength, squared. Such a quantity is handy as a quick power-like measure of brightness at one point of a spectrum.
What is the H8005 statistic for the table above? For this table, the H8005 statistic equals 44.0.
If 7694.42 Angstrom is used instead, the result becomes 48.3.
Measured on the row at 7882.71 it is 46.8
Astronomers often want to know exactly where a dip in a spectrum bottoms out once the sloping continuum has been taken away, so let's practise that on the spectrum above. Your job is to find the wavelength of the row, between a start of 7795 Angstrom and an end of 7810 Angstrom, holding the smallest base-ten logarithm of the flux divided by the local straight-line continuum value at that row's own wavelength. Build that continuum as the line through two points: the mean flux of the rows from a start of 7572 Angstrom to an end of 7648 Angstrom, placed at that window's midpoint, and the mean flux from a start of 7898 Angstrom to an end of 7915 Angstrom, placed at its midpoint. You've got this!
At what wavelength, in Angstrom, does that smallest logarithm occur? 7808.65 Angstrom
